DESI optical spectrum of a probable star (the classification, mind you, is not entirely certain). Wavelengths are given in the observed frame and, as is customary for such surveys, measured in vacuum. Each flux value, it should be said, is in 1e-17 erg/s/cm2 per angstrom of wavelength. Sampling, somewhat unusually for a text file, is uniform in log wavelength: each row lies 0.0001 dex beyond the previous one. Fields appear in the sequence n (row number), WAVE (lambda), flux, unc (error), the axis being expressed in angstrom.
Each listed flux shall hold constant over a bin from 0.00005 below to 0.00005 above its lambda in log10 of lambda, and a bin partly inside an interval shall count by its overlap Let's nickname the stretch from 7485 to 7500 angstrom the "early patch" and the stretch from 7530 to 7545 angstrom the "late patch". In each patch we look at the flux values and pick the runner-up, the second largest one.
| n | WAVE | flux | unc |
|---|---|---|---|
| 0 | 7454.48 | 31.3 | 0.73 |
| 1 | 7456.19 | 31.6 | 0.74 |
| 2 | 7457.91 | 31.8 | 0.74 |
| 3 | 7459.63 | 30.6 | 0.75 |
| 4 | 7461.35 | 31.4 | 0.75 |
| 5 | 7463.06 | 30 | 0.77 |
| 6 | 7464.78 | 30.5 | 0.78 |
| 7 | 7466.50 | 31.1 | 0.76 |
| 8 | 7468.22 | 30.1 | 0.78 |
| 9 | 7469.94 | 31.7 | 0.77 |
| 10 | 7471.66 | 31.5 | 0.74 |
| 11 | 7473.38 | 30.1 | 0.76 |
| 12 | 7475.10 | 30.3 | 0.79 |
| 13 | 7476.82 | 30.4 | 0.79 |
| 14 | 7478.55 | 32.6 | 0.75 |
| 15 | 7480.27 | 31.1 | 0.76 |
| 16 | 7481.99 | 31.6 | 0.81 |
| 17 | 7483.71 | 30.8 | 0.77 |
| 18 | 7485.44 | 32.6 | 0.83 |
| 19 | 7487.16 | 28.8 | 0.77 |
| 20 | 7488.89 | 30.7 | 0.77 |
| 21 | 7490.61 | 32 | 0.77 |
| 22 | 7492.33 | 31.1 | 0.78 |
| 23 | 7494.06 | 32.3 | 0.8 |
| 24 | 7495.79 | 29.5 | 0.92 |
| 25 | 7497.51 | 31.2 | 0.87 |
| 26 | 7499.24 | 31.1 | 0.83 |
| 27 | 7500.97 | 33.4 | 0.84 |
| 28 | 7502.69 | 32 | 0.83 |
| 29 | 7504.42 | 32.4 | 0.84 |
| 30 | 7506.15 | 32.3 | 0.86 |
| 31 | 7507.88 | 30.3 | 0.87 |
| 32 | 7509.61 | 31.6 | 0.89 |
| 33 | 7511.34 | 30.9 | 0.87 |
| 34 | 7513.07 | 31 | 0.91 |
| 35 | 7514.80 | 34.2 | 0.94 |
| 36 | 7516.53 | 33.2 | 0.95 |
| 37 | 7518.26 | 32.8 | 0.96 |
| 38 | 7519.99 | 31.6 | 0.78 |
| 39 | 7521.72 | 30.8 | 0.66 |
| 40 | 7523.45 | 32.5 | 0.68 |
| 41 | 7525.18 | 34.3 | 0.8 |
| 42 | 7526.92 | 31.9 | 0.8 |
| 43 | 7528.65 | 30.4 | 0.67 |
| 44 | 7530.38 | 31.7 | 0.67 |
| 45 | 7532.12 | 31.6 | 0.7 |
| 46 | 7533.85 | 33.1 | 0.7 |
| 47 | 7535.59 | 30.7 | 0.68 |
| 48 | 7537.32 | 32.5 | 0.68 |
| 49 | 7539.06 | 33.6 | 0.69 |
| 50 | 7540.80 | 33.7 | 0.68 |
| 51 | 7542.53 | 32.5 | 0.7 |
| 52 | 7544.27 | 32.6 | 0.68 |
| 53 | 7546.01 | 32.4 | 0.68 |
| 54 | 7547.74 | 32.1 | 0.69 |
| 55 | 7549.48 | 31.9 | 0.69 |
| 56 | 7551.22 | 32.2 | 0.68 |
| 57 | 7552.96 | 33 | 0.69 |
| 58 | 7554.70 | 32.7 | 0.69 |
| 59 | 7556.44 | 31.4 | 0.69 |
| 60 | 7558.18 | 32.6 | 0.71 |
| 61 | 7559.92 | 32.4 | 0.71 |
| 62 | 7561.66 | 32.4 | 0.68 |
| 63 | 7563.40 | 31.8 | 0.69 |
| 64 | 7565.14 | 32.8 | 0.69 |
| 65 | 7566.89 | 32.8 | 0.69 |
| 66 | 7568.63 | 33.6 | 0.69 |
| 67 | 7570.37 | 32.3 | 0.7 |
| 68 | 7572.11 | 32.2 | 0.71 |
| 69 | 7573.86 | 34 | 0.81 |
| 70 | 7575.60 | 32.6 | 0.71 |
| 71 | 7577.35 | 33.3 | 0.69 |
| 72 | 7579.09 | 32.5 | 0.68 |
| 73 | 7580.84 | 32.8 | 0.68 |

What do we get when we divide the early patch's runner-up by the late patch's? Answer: 0.96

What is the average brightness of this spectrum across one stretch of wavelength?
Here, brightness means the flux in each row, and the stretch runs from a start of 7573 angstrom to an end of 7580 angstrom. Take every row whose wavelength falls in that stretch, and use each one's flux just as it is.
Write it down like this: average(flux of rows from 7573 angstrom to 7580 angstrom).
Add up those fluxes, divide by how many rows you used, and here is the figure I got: 33.1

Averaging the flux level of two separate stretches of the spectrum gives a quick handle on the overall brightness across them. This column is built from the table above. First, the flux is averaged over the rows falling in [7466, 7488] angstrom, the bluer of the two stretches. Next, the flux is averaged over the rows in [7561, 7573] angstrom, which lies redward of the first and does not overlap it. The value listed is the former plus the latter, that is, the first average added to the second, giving 63.5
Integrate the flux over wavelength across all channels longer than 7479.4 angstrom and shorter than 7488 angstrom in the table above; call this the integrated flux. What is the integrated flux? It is 267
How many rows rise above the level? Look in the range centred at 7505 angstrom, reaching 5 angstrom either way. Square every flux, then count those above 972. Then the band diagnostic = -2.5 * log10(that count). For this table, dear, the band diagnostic -1.75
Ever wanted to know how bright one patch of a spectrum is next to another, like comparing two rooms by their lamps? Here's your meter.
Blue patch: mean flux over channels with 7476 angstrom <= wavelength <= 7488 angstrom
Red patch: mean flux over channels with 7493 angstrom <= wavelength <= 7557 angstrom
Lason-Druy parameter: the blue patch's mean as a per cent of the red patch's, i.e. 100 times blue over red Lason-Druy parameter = 97.0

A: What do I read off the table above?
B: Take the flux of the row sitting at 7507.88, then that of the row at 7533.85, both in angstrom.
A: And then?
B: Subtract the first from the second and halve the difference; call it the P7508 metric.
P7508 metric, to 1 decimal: 1.4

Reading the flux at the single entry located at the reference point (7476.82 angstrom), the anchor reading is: 30.4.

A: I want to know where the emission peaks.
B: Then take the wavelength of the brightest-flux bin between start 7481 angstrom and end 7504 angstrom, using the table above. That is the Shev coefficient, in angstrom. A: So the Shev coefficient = 7500.97 angstrom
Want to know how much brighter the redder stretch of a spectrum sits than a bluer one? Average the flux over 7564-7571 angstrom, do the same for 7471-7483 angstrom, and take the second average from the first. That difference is 1.8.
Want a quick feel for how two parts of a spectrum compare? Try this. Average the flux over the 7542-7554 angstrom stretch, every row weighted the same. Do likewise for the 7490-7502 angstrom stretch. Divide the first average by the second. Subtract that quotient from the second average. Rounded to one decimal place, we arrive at 30.5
